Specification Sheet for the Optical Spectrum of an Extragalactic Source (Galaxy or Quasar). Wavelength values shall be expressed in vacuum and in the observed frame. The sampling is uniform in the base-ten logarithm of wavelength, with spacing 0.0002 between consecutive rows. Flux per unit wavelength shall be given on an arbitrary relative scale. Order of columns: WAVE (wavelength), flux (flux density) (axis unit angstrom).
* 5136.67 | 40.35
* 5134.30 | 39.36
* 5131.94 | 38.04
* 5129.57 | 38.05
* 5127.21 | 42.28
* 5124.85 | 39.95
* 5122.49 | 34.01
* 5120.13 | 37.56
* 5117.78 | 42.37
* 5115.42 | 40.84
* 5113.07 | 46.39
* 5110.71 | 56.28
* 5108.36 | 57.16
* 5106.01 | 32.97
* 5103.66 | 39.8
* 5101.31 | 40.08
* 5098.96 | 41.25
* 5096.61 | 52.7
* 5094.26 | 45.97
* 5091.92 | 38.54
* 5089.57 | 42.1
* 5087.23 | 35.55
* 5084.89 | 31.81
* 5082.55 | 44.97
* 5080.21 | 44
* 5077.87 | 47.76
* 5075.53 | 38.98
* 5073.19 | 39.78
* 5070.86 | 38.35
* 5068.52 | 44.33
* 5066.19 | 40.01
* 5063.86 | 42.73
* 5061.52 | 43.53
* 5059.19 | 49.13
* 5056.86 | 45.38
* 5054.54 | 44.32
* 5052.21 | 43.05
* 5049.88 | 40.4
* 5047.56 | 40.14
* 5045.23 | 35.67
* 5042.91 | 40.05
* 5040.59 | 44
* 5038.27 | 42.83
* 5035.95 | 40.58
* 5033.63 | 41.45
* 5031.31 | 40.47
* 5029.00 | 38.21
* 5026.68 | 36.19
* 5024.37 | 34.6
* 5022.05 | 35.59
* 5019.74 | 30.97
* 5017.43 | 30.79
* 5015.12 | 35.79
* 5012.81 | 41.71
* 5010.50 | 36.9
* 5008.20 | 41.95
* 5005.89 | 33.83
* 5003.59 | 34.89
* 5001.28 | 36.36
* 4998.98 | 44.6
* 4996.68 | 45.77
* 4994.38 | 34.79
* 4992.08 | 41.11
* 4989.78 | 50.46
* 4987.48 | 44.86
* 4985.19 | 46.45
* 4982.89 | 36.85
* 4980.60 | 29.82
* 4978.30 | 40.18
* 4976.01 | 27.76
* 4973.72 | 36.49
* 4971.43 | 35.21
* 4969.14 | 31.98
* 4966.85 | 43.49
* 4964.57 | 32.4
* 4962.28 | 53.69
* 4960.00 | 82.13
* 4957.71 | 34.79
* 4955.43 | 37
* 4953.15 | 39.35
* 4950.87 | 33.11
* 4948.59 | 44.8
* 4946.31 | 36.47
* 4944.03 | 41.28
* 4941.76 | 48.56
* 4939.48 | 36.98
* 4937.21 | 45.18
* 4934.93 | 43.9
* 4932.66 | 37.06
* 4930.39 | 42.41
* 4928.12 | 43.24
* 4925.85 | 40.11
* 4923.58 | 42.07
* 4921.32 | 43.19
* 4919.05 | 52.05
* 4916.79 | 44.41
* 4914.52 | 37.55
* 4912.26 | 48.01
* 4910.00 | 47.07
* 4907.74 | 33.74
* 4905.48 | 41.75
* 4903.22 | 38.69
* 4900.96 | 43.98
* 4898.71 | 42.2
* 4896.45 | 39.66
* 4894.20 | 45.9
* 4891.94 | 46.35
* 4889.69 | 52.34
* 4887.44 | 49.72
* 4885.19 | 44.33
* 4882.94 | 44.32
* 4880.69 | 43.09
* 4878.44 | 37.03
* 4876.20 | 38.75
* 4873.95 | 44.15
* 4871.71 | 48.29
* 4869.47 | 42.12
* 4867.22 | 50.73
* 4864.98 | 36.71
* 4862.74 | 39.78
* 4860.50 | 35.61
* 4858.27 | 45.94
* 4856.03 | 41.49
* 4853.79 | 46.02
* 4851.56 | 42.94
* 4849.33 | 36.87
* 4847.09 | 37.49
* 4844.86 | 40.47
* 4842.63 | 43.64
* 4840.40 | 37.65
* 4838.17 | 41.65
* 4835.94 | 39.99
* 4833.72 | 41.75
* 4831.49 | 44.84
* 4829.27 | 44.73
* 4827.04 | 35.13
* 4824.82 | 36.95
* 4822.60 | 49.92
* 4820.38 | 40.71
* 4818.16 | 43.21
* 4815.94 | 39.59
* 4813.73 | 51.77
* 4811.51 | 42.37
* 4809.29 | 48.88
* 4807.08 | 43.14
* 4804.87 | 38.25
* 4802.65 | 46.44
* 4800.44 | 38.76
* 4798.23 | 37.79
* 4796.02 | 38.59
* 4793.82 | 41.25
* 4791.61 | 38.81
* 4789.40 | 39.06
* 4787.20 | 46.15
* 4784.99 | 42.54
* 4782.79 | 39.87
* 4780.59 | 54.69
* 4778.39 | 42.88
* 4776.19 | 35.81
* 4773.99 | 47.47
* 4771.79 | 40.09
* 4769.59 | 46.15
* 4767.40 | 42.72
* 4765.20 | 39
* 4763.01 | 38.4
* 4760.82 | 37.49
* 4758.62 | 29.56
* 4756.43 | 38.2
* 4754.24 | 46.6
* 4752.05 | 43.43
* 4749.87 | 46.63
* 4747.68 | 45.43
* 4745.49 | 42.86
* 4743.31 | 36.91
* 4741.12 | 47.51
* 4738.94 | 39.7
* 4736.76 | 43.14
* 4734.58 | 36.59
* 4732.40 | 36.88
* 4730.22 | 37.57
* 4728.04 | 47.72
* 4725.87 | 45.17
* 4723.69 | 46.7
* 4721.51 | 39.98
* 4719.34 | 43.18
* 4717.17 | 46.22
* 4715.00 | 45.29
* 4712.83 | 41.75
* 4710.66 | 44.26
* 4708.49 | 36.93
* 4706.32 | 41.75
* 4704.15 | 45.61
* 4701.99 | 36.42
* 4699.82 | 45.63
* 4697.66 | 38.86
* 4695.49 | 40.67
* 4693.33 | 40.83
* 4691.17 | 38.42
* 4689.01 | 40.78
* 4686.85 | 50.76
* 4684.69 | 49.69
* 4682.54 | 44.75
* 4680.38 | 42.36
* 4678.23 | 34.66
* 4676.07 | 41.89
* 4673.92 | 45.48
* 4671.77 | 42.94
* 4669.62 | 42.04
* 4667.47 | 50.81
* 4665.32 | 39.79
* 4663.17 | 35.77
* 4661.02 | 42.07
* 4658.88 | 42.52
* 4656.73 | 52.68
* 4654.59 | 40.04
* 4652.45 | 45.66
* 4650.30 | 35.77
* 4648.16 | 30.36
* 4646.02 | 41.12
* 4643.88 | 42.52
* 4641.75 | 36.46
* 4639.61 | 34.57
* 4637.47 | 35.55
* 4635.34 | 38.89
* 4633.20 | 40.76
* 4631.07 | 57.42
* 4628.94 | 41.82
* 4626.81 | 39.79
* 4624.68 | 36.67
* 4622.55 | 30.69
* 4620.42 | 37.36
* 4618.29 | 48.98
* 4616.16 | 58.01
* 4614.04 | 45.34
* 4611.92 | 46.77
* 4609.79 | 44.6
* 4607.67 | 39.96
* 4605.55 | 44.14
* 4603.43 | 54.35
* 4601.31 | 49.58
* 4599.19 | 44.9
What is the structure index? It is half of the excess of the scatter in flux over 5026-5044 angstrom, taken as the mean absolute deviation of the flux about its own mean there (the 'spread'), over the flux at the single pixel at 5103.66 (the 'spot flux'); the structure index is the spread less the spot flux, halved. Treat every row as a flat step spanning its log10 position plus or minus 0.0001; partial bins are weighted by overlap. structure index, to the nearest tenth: -19.0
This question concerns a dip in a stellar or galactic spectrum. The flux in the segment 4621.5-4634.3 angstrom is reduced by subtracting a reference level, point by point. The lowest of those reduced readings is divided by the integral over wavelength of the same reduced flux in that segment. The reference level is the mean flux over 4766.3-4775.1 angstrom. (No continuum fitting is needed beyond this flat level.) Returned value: 0.4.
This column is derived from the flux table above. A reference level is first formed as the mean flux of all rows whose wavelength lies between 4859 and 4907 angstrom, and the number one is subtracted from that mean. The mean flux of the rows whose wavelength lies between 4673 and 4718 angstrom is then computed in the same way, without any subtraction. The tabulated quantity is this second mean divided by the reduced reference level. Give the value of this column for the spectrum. 1.01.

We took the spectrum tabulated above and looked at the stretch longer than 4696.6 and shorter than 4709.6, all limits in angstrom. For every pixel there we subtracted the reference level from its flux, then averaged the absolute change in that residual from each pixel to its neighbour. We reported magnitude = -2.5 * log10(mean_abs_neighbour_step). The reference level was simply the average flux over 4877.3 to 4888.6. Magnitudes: -2.08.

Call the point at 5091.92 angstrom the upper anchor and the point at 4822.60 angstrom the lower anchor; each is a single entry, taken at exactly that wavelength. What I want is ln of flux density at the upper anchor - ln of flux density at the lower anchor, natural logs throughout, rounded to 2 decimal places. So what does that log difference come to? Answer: -0.26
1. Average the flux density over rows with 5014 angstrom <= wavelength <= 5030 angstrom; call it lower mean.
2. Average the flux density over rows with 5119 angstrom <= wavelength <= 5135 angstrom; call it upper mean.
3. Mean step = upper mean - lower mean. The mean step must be 3.9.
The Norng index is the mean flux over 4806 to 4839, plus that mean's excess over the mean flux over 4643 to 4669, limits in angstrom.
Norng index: 44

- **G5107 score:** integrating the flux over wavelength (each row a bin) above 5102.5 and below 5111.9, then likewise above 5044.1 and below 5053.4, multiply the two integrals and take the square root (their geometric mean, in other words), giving 403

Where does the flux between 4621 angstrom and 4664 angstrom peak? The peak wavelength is 4631.07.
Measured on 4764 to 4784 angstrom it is 4780.59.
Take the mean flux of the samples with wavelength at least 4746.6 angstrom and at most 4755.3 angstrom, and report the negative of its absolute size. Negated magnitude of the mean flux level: -45.5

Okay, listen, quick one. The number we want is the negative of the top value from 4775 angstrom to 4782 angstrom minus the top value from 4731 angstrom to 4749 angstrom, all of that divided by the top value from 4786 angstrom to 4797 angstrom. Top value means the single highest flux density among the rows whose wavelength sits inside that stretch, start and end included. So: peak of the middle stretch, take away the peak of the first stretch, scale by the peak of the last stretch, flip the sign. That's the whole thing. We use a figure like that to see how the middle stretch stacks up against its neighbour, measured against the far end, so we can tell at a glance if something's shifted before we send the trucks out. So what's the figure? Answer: -0.16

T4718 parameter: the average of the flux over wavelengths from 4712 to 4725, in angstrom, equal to 43.9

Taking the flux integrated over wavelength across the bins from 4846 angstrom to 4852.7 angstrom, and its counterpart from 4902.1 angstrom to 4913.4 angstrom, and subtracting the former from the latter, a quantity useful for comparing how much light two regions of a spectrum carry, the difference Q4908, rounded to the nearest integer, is 211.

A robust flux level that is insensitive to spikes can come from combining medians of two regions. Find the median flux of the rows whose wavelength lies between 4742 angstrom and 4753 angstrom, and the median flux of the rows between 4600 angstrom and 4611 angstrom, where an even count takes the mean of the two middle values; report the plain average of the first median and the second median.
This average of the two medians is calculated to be 44.0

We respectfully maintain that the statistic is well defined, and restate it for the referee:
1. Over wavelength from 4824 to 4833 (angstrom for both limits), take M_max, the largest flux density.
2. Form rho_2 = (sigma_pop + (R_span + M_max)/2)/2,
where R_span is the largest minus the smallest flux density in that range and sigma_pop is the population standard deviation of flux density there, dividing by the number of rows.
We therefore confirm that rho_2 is 15.8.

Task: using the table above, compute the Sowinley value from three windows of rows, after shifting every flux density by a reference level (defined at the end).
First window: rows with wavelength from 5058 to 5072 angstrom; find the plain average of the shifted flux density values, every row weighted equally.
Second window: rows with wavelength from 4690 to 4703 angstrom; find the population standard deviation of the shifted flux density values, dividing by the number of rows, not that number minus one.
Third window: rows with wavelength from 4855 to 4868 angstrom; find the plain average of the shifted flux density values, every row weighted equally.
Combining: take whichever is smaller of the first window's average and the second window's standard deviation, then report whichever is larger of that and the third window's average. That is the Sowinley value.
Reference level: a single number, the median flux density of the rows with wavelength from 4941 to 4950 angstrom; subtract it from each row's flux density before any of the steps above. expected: 0.0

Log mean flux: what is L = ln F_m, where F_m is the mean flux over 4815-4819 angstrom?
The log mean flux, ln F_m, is 3.72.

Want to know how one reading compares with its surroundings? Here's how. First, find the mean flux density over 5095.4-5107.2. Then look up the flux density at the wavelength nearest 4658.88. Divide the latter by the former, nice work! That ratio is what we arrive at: 1.03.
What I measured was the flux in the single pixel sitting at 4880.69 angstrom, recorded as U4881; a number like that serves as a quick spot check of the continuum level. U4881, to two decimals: 43.09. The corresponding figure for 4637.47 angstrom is 35.55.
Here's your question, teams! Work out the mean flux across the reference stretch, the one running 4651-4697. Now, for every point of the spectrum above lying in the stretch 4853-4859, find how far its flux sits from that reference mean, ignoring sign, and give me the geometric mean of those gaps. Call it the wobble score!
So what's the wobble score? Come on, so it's 2.4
